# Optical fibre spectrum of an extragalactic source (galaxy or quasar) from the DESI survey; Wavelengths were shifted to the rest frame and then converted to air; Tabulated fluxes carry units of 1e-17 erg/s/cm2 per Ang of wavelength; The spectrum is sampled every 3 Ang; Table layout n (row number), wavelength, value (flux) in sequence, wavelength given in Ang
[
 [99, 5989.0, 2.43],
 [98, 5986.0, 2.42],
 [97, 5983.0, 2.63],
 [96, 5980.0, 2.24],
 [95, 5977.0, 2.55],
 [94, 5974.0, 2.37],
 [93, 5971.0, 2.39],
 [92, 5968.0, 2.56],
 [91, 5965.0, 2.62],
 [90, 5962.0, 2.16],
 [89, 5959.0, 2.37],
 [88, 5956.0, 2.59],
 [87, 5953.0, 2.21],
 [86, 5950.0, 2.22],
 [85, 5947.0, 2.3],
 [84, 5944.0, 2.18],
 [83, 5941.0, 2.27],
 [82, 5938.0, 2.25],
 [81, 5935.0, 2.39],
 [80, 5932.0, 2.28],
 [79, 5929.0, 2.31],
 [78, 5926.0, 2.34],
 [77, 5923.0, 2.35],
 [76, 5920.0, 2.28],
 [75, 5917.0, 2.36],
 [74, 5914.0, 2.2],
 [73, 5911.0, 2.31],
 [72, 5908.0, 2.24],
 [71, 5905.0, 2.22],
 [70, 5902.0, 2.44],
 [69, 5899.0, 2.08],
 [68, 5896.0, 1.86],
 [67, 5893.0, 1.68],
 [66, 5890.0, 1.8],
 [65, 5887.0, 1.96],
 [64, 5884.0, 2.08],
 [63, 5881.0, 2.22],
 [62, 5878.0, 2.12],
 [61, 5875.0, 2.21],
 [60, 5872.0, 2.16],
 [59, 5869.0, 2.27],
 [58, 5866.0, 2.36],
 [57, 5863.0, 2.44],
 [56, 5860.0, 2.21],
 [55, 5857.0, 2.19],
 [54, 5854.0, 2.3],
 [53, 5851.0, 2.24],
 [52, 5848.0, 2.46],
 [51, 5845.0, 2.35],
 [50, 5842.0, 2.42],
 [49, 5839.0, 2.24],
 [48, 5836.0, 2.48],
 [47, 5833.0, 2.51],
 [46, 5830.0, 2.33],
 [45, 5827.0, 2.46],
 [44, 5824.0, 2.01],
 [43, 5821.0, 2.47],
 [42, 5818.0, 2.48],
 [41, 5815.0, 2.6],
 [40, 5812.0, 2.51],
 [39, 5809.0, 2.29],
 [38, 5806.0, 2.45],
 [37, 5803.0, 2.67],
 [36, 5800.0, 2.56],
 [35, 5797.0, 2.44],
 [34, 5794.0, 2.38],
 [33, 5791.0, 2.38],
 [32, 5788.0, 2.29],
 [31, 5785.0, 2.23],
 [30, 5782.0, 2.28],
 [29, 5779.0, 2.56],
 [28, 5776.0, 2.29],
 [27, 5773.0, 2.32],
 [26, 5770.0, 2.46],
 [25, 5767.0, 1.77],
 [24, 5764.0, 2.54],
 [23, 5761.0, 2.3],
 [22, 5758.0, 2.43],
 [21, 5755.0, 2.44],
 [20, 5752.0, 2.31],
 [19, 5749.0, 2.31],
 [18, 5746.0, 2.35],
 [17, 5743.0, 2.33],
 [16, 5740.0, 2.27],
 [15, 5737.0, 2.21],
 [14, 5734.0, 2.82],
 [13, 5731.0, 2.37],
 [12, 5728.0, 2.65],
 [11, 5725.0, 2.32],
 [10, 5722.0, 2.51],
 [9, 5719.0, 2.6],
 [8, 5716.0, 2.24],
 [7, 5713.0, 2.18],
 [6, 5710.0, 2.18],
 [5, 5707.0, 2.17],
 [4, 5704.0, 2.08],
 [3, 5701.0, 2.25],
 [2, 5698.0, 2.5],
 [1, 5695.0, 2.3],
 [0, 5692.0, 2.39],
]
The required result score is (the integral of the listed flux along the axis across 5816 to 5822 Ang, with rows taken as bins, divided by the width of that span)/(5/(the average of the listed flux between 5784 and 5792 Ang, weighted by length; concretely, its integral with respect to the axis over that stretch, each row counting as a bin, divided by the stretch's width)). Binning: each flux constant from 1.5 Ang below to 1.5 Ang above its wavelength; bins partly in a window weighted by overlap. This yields 1.14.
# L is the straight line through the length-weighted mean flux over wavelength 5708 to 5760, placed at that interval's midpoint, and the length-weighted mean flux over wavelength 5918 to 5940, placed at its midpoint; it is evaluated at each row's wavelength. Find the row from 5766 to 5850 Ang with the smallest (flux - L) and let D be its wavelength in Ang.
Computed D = 5767.0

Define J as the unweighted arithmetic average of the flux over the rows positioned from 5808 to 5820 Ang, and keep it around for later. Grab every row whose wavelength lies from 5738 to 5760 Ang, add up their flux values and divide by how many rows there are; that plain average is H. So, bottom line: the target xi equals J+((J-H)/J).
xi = 2.52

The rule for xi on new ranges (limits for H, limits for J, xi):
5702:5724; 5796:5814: 2.57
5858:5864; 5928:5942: 2.29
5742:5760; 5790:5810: 2.49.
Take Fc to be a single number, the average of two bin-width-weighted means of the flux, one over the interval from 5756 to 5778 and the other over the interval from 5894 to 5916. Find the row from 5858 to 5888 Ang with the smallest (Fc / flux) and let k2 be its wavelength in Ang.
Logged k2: 5863.0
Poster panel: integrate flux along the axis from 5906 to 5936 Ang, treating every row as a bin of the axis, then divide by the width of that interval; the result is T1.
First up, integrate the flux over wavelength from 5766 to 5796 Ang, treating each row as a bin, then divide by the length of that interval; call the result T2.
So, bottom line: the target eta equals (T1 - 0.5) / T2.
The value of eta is 0.78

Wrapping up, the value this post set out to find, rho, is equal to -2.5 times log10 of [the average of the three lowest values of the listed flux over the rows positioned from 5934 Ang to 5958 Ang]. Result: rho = -0.86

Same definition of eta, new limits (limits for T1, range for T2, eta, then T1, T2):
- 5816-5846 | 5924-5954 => 0.83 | 2.38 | 2.28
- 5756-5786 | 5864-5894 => 0.87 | 2.32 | 2.10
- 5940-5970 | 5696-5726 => 0.80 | 2.35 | 2.30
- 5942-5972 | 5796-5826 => 0.76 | 2.36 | 2.45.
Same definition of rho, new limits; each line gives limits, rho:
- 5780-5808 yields -0.89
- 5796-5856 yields -0.84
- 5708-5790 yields -0.78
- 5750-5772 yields -0.82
